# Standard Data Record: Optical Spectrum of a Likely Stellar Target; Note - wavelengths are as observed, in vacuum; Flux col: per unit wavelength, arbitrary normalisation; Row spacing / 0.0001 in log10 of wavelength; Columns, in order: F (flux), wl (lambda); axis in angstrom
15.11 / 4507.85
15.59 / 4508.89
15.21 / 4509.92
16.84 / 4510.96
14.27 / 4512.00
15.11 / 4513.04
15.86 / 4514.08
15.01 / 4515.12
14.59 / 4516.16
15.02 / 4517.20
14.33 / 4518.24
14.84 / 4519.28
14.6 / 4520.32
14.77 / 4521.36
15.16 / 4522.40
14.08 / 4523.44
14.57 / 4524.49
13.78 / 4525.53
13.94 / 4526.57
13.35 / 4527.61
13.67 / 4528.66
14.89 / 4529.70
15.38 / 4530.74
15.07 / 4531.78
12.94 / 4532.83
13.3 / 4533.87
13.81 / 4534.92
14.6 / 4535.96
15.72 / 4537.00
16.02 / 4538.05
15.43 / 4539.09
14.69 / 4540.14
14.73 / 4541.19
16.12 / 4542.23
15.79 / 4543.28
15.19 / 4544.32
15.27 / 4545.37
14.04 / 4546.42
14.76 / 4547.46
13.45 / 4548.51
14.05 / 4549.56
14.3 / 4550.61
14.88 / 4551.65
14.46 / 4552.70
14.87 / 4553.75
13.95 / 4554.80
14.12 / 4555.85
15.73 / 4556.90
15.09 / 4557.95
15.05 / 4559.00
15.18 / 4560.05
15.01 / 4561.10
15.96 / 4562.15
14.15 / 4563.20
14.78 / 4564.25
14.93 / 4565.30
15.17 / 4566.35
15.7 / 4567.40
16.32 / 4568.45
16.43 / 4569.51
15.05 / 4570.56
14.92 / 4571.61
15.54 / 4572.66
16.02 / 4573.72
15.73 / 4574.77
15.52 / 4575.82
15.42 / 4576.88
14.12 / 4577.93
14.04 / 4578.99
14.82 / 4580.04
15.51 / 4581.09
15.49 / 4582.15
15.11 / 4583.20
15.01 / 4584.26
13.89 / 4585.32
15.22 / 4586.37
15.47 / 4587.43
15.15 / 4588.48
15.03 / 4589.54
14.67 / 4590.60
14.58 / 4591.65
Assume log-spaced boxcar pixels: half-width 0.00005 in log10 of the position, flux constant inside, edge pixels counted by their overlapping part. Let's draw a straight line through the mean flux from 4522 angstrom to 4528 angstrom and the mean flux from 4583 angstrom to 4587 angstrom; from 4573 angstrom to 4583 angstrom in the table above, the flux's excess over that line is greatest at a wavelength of 4573.72 angstrom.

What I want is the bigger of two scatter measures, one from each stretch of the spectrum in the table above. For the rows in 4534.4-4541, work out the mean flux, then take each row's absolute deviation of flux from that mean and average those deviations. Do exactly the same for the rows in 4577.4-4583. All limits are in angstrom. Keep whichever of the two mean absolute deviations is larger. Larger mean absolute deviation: 0.68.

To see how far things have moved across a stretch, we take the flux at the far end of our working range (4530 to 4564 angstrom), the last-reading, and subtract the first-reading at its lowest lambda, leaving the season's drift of -1.2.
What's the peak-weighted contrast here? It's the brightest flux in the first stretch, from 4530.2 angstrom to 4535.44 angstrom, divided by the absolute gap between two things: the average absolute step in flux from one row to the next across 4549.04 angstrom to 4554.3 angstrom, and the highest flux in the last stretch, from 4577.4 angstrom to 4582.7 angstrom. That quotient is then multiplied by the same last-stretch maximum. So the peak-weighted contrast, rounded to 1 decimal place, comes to 15.8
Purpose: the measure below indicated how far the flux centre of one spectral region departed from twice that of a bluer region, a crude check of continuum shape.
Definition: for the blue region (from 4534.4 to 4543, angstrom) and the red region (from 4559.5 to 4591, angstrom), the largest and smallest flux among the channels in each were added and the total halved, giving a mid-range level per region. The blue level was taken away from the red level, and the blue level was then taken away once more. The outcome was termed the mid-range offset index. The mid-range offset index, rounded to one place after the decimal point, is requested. -14.8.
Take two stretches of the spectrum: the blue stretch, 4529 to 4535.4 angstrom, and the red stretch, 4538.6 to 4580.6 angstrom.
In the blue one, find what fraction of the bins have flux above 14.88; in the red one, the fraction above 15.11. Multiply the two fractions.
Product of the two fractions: 0.21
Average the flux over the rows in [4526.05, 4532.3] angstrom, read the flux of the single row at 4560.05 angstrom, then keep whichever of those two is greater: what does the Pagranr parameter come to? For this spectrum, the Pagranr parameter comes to 15.2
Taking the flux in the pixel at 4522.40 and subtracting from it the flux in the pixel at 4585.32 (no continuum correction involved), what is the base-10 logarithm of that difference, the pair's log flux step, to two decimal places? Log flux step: 0.10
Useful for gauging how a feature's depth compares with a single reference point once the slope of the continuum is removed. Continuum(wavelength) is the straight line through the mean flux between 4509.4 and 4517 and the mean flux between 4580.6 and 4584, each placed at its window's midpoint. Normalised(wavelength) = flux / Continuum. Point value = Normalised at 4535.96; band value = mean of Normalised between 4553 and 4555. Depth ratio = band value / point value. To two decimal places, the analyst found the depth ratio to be 0.99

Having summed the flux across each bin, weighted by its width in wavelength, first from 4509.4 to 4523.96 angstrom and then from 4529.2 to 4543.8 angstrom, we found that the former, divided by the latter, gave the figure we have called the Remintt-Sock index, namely 1.00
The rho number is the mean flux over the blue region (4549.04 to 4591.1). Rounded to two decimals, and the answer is 15.05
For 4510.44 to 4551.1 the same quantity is 14.70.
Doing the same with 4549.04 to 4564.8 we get 14.77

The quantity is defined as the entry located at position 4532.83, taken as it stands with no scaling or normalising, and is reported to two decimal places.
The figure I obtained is 12.94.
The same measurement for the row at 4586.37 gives 15.22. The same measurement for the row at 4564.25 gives 14.78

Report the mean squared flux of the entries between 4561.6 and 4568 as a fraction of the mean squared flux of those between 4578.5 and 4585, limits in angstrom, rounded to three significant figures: 1.02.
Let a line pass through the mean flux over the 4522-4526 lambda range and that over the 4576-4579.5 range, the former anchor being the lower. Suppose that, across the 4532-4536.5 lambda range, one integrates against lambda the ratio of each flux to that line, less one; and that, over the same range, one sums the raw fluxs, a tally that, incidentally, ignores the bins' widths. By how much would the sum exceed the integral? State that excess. 55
